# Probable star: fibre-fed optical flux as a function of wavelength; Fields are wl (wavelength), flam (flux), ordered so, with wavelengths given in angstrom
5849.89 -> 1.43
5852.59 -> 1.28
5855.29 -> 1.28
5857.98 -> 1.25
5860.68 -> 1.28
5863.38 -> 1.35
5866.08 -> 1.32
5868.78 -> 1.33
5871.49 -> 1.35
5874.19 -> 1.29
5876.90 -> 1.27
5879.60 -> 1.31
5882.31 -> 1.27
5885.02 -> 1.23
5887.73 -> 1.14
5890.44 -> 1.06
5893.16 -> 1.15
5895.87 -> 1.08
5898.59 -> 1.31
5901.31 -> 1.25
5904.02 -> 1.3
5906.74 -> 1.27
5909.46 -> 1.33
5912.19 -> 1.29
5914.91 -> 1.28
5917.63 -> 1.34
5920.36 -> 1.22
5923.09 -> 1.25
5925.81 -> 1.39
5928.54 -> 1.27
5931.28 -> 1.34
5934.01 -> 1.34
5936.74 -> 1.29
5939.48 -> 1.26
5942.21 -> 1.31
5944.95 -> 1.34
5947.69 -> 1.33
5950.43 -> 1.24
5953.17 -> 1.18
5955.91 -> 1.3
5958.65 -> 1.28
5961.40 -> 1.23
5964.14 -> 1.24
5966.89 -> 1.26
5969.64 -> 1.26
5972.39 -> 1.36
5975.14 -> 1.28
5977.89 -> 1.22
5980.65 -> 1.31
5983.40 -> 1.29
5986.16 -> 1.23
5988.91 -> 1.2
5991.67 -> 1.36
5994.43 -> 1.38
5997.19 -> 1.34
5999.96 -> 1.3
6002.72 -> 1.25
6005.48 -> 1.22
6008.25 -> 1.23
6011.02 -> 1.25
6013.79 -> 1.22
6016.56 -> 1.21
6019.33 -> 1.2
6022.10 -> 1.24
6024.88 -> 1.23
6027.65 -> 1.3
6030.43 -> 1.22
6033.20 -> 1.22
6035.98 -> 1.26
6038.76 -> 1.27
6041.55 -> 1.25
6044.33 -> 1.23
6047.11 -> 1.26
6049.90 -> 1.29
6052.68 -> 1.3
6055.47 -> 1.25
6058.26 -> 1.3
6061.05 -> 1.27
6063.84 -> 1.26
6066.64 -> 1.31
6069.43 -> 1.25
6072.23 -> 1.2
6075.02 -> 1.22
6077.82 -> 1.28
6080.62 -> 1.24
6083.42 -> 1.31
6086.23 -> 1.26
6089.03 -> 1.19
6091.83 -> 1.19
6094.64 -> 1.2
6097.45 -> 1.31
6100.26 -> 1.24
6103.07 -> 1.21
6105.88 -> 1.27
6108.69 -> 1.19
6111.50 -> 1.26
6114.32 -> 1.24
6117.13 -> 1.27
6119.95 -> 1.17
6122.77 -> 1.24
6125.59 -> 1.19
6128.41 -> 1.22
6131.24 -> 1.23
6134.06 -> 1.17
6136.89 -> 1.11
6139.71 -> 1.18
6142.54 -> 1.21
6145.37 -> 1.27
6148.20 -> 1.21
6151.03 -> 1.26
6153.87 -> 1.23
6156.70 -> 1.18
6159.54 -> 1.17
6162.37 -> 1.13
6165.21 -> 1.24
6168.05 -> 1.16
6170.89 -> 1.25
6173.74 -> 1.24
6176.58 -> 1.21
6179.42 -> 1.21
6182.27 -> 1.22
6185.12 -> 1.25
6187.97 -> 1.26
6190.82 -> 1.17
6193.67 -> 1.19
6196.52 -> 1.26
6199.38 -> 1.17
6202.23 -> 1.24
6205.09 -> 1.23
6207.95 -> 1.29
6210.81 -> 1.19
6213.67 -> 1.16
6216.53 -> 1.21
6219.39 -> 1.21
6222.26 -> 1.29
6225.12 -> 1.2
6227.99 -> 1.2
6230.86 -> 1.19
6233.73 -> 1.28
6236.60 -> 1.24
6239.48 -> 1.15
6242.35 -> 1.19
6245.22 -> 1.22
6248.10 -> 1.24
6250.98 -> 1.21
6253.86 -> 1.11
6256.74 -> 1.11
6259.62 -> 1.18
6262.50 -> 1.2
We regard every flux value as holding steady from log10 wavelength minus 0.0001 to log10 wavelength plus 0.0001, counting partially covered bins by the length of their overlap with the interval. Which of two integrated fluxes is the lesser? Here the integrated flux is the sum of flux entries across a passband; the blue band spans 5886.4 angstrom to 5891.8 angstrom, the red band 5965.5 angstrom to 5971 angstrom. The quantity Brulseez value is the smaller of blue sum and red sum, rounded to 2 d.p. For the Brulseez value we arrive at 2.20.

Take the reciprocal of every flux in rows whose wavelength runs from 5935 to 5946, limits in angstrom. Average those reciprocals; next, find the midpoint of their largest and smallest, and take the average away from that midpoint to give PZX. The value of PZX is 0.000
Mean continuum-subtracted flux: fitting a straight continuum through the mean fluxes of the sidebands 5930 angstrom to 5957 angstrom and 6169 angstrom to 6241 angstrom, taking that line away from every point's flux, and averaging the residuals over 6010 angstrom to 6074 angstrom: -0.014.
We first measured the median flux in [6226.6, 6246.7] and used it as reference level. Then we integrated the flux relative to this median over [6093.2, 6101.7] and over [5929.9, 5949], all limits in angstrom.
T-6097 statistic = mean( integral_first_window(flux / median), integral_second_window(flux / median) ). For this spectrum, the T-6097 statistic 14.9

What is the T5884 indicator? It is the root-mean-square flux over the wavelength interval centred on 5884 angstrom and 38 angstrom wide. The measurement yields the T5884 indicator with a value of 1.24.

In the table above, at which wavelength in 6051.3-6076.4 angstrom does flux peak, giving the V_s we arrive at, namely 6066.64 angstrom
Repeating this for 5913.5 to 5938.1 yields 5925.81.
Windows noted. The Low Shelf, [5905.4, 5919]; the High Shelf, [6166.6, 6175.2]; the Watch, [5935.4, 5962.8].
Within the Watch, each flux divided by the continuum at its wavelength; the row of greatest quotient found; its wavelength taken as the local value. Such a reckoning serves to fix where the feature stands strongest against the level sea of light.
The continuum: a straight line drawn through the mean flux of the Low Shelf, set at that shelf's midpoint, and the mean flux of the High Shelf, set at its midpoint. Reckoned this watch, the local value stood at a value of 5944.95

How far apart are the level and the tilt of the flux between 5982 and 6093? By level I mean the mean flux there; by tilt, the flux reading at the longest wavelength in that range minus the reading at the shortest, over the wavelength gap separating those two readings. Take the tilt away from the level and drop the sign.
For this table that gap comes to 1.26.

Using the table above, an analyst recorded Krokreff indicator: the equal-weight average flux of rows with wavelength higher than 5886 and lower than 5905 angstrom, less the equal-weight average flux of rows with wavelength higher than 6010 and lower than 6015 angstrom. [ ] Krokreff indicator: -0.05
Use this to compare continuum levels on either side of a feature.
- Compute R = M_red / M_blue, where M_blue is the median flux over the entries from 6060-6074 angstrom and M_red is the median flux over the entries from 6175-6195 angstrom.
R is 0.96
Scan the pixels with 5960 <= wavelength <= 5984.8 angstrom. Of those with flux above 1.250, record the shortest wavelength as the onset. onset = 5966.89 angstrom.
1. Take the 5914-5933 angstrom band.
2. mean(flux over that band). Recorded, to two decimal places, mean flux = 1.30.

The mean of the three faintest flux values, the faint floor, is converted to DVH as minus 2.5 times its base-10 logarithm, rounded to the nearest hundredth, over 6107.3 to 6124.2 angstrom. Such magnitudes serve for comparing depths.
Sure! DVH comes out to -0.20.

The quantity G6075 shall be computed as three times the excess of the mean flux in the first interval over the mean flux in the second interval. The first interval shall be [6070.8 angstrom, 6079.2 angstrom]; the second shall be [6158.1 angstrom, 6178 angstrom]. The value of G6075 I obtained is 0.10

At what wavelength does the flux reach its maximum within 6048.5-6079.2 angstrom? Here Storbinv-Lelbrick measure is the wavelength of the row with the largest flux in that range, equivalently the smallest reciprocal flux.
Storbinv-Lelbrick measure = 6066.64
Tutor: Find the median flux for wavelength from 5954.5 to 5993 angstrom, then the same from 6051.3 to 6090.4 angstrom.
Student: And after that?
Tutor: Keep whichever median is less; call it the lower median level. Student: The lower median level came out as 1.26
